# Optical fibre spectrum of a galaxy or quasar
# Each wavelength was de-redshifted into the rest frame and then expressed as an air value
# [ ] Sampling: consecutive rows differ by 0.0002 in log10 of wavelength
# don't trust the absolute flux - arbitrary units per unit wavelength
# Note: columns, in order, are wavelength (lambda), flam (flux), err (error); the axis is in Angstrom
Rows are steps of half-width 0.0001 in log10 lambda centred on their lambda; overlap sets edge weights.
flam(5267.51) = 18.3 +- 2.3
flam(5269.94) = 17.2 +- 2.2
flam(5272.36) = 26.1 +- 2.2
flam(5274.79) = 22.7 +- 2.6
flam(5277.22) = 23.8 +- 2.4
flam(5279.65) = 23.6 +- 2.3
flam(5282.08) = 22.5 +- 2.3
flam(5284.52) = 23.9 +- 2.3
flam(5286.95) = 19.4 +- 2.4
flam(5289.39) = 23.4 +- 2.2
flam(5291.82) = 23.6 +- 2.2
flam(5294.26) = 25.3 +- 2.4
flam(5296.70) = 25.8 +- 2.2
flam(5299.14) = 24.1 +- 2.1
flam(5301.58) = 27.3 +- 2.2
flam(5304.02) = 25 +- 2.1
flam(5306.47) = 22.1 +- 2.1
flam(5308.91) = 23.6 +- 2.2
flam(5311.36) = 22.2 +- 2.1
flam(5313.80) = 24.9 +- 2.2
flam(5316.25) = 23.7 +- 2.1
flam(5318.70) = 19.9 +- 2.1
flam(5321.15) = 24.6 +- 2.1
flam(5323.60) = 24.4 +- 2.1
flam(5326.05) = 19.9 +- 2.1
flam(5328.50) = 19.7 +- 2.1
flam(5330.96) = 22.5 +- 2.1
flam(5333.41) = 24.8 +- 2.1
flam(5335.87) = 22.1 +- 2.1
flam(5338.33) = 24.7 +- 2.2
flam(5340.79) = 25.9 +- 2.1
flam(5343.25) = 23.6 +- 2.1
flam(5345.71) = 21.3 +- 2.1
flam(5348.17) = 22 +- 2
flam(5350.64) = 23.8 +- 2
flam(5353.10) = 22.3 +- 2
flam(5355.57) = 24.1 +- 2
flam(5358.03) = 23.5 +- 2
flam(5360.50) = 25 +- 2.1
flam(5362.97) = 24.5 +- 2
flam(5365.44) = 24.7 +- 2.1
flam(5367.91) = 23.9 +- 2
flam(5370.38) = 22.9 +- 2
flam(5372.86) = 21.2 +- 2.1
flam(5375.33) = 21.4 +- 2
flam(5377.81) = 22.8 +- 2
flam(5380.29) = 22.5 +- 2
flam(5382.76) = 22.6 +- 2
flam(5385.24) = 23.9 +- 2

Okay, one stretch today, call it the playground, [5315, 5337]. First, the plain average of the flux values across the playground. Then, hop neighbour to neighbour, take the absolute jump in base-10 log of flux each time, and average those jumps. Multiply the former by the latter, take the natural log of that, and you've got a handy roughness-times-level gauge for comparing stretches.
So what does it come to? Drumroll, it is 0.1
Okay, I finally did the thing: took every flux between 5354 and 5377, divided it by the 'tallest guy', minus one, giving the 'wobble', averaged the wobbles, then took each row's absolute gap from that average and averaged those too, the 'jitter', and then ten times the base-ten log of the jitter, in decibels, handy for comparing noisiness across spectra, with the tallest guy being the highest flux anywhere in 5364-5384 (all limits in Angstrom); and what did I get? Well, -13.6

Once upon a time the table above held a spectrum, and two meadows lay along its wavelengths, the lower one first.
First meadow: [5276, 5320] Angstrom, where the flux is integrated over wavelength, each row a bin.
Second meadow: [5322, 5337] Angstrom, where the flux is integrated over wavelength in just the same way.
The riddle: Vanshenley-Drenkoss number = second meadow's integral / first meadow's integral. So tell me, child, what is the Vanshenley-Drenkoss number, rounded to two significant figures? 0.32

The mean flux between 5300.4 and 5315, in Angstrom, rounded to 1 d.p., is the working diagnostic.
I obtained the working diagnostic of 24.2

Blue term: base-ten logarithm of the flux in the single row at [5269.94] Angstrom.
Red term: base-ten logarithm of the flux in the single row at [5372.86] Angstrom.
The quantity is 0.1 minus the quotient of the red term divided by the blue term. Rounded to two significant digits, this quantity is -0.97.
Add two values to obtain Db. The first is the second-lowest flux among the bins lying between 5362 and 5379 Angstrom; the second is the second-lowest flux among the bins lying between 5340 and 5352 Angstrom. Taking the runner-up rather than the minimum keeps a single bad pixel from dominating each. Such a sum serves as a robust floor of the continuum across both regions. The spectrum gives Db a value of 43.4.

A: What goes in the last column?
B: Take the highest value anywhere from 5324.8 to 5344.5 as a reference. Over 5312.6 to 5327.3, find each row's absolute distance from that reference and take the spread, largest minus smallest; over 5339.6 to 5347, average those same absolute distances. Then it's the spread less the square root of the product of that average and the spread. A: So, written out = 1.6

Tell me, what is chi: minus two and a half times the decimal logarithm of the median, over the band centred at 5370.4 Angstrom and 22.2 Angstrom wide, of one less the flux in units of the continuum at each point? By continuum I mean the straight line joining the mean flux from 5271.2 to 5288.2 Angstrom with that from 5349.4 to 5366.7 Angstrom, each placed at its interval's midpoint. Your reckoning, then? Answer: 3.2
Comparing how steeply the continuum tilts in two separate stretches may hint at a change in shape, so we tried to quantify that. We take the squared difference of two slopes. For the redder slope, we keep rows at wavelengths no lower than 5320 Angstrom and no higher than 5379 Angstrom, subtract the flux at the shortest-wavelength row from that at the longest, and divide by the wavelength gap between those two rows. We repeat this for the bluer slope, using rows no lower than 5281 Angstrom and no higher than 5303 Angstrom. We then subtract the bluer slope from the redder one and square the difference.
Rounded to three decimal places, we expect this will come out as 0.077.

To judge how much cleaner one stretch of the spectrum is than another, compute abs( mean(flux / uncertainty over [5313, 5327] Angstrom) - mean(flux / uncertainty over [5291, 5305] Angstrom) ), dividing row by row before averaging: 0.65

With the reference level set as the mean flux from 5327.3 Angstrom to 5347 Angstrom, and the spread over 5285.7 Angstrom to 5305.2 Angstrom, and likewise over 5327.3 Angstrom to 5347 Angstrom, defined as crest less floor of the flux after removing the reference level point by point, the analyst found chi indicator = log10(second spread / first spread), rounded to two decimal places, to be -0.11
